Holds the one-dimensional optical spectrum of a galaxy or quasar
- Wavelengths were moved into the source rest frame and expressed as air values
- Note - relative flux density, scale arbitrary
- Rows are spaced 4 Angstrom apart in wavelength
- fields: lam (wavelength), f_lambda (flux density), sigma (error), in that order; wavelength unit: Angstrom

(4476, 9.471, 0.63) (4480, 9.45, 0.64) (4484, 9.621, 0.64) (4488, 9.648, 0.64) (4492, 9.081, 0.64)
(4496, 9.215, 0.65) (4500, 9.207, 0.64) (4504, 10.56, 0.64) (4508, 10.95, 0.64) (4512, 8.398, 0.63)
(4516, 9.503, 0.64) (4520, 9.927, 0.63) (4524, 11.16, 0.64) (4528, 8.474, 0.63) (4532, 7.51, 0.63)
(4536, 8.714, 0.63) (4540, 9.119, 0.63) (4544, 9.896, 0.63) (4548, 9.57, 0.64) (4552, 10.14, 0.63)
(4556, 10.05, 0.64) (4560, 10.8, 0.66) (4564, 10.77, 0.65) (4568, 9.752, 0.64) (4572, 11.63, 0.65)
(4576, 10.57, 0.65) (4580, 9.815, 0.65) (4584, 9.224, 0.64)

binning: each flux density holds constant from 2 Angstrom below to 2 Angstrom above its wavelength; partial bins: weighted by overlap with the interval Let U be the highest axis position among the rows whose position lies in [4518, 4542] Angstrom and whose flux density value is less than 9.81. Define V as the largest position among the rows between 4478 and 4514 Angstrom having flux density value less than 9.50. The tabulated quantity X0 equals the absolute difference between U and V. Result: 28 Angstrom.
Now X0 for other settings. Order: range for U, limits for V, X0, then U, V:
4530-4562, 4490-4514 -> 36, 4548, 4512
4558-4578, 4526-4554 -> 28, 4568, 4540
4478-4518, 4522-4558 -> 24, 4516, 4540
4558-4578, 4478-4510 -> 68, 4568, 4500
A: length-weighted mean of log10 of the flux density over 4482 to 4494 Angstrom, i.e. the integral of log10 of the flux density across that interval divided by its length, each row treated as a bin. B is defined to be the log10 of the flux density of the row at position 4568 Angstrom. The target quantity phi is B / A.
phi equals 1.01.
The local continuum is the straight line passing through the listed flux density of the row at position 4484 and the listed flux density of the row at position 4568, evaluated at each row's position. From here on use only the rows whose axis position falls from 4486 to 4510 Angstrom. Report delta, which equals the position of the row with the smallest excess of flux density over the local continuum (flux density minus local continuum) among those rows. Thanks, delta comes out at 4492 Angstrom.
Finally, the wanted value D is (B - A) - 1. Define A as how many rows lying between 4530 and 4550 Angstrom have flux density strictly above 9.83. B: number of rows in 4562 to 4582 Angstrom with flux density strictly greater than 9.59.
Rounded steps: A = 1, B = 5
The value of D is 3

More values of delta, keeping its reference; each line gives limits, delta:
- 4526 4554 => 4532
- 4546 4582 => 4548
